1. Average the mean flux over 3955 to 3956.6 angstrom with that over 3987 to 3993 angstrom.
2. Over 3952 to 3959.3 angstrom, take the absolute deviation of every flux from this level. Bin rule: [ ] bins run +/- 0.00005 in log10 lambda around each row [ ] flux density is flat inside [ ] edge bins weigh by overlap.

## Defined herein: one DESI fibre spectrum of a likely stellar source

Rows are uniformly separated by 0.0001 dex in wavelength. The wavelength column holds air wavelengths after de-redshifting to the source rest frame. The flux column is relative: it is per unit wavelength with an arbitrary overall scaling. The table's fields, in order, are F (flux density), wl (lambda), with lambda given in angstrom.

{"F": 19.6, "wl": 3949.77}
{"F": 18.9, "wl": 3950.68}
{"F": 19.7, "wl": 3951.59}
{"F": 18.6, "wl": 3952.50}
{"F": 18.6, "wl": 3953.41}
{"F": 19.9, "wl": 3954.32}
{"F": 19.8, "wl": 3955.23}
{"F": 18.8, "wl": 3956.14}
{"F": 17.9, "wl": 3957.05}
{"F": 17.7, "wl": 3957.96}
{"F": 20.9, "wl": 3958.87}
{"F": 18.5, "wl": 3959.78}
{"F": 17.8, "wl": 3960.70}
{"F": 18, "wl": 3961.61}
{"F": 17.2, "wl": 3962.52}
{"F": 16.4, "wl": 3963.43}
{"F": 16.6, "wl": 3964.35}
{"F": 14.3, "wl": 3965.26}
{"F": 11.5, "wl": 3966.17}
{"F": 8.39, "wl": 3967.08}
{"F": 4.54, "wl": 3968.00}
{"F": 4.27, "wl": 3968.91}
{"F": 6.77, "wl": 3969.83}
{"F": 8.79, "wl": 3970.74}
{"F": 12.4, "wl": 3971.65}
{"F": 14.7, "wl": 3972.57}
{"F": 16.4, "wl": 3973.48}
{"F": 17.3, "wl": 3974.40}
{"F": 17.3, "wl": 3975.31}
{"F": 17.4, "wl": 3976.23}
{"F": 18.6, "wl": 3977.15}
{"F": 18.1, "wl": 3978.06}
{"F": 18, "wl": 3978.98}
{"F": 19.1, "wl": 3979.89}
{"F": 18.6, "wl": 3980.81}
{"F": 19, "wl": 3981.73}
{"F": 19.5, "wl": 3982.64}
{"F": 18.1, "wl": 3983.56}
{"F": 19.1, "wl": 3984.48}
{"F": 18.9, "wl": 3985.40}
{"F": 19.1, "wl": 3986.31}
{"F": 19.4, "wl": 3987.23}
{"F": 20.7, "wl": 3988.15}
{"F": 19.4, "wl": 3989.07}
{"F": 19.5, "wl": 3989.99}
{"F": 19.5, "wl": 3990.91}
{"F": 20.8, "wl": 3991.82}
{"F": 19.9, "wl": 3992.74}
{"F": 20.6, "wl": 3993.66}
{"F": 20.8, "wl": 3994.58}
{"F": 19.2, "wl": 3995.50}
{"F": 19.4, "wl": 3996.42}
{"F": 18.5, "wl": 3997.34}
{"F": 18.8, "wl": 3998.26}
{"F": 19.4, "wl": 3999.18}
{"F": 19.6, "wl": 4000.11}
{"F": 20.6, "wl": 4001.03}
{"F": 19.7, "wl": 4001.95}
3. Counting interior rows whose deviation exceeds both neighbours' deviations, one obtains 1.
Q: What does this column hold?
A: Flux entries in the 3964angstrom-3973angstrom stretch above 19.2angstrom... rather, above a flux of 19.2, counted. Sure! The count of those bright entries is 0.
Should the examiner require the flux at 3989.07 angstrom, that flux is 19.4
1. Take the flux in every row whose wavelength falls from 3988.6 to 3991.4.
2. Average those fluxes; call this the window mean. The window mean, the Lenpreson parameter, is 19.5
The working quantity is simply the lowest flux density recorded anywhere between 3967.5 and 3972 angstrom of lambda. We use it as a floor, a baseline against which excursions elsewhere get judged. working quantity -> 4.27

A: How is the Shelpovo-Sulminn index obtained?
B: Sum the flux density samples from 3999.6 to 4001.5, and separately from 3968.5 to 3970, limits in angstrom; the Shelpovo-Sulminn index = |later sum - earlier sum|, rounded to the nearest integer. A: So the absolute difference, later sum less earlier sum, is 29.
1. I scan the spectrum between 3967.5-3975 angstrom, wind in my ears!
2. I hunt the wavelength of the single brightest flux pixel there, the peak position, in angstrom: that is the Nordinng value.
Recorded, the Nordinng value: 3974.40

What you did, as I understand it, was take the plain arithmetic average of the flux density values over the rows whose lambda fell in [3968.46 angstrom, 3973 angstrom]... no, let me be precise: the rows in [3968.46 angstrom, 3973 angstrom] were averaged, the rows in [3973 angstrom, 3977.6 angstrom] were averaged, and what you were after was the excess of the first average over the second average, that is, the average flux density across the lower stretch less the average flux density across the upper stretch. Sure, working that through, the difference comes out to -8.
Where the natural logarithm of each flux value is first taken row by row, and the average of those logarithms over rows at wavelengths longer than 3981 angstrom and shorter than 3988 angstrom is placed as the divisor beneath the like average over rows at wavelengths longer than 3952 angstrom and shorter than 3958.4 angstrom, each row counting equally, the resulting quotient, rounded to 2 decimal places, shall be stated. 1.00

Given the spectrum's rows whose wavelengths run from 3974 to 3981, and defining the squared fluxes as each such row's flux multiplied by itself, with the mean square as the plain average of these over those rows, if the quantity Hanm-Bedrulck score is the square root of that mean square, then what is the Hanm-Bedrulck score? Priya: 18.1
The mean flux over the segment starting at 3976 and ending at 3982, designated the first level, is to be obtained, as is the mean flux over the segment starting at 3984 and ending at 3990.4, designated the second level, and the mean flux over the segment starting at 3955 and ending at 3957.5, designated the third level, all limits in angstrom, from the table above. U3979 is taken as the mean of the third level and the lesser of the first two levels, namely 18.6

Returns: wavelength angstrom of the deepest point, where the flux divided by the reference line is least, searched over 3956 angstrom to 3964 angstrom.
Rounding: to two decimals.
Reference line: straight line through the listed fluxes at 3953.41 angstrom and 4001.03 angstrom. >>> 3963.43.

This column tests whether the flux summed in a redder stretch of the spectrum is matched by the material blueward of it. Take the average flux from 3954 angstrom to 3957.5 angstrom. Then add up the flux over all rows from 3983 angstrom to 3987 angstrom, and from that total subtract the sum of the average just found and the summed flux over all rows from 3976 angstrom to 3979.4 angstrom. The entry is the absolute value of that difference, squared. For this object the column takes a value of 256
